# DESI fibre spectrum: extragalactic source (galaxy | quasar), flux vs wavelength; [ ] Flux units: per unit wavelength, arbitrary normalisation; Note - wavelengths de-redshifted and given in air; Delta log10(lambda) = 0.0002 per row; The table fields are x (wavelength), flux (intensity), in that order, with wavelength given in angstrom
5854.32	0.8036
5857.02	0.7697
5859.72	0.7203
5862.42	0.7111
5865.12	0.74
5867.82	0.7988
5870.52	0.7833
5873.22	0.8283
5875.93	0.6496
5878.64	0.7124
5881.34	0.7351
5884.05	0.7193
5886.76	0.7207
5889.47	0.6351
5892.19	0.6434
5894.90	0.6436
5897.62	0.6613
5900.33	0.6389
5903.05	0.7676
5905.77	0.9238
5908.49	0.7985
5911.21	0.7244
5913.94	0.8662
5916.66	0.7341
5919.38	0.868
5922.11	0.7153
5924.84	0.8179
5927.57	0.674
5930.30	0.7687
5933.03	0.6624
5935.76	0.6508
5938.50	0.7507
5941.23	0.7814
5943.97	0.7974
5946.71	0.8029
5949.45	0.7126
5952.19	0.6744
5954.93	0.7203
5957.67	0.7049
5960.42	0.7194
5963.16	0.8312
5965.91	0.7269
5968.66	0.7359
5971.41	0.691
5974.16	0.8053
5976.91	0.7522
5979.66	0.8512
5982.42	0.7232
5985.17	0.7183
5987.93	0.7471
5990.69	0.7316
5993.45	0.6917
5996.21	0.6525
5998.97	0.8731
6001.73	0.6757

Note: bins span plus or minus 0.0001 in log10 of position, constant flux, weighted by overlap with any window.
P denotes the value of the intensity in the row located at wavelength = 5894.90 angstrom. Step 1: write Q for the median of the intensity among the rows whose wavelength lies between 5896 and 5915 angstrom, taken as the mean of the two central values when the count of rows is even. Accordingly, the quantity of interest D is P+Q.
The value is 1.41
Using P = 0.6436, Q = 0.768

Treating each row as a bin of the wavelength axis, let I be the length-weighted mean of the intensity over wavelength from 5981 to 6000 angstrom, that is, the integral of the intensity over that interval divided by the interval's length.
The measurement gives 0.731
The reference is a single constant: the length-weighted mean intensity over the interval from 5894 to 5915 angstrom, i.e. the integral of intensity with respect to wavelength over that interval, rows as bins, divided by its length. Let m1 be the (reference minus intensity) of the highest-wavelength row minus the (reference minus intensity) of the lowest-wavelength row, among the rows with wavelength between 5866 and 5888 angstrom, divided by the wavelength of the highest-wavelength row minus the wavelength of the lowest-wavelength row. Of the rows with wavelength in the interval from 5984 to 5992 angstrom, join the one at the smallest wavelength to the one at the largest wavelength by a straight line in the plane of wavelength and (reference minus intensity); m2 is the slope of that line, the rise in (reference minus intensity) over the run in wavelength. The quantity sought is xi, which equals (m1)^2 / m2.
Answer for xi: -0.01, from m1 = 0.004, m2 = -0.002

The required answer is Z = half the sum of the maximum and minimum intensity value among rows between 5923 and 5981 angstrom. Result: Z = 0.751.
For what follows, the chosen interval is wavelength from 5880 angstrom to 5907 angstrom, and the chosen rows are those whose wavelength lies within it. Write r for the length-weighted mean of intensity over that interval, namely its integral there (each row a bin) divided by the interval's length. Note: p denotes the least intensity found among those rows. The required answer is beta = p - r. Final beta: -0.073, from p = 0.6351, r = 0.708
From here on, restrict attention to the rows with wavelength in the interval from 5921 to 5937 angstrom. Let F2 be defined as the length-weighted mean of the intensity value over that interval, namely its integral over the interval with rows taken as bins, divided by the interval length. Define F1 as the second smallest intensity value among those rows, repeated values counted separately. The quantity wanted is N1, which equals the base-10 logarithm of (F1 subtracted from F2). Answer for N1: -1.28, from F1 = 0.6624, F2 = 0.715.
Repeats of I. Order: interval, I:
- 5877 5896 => 0.687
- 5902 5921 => 0.811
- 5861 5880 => 0.746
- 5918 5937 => 0.737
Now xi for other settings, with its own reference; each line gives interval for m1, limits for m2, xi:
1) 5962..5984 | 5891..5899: -0.01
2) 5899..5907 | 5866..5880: 0.34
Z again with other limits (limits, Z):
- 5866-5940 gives 0.779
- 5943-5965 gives 0.753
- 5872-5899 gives 0.732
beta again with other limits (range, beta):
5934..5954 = -0.086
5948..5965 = -0.053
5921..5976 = -0.087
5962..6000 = -0.098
